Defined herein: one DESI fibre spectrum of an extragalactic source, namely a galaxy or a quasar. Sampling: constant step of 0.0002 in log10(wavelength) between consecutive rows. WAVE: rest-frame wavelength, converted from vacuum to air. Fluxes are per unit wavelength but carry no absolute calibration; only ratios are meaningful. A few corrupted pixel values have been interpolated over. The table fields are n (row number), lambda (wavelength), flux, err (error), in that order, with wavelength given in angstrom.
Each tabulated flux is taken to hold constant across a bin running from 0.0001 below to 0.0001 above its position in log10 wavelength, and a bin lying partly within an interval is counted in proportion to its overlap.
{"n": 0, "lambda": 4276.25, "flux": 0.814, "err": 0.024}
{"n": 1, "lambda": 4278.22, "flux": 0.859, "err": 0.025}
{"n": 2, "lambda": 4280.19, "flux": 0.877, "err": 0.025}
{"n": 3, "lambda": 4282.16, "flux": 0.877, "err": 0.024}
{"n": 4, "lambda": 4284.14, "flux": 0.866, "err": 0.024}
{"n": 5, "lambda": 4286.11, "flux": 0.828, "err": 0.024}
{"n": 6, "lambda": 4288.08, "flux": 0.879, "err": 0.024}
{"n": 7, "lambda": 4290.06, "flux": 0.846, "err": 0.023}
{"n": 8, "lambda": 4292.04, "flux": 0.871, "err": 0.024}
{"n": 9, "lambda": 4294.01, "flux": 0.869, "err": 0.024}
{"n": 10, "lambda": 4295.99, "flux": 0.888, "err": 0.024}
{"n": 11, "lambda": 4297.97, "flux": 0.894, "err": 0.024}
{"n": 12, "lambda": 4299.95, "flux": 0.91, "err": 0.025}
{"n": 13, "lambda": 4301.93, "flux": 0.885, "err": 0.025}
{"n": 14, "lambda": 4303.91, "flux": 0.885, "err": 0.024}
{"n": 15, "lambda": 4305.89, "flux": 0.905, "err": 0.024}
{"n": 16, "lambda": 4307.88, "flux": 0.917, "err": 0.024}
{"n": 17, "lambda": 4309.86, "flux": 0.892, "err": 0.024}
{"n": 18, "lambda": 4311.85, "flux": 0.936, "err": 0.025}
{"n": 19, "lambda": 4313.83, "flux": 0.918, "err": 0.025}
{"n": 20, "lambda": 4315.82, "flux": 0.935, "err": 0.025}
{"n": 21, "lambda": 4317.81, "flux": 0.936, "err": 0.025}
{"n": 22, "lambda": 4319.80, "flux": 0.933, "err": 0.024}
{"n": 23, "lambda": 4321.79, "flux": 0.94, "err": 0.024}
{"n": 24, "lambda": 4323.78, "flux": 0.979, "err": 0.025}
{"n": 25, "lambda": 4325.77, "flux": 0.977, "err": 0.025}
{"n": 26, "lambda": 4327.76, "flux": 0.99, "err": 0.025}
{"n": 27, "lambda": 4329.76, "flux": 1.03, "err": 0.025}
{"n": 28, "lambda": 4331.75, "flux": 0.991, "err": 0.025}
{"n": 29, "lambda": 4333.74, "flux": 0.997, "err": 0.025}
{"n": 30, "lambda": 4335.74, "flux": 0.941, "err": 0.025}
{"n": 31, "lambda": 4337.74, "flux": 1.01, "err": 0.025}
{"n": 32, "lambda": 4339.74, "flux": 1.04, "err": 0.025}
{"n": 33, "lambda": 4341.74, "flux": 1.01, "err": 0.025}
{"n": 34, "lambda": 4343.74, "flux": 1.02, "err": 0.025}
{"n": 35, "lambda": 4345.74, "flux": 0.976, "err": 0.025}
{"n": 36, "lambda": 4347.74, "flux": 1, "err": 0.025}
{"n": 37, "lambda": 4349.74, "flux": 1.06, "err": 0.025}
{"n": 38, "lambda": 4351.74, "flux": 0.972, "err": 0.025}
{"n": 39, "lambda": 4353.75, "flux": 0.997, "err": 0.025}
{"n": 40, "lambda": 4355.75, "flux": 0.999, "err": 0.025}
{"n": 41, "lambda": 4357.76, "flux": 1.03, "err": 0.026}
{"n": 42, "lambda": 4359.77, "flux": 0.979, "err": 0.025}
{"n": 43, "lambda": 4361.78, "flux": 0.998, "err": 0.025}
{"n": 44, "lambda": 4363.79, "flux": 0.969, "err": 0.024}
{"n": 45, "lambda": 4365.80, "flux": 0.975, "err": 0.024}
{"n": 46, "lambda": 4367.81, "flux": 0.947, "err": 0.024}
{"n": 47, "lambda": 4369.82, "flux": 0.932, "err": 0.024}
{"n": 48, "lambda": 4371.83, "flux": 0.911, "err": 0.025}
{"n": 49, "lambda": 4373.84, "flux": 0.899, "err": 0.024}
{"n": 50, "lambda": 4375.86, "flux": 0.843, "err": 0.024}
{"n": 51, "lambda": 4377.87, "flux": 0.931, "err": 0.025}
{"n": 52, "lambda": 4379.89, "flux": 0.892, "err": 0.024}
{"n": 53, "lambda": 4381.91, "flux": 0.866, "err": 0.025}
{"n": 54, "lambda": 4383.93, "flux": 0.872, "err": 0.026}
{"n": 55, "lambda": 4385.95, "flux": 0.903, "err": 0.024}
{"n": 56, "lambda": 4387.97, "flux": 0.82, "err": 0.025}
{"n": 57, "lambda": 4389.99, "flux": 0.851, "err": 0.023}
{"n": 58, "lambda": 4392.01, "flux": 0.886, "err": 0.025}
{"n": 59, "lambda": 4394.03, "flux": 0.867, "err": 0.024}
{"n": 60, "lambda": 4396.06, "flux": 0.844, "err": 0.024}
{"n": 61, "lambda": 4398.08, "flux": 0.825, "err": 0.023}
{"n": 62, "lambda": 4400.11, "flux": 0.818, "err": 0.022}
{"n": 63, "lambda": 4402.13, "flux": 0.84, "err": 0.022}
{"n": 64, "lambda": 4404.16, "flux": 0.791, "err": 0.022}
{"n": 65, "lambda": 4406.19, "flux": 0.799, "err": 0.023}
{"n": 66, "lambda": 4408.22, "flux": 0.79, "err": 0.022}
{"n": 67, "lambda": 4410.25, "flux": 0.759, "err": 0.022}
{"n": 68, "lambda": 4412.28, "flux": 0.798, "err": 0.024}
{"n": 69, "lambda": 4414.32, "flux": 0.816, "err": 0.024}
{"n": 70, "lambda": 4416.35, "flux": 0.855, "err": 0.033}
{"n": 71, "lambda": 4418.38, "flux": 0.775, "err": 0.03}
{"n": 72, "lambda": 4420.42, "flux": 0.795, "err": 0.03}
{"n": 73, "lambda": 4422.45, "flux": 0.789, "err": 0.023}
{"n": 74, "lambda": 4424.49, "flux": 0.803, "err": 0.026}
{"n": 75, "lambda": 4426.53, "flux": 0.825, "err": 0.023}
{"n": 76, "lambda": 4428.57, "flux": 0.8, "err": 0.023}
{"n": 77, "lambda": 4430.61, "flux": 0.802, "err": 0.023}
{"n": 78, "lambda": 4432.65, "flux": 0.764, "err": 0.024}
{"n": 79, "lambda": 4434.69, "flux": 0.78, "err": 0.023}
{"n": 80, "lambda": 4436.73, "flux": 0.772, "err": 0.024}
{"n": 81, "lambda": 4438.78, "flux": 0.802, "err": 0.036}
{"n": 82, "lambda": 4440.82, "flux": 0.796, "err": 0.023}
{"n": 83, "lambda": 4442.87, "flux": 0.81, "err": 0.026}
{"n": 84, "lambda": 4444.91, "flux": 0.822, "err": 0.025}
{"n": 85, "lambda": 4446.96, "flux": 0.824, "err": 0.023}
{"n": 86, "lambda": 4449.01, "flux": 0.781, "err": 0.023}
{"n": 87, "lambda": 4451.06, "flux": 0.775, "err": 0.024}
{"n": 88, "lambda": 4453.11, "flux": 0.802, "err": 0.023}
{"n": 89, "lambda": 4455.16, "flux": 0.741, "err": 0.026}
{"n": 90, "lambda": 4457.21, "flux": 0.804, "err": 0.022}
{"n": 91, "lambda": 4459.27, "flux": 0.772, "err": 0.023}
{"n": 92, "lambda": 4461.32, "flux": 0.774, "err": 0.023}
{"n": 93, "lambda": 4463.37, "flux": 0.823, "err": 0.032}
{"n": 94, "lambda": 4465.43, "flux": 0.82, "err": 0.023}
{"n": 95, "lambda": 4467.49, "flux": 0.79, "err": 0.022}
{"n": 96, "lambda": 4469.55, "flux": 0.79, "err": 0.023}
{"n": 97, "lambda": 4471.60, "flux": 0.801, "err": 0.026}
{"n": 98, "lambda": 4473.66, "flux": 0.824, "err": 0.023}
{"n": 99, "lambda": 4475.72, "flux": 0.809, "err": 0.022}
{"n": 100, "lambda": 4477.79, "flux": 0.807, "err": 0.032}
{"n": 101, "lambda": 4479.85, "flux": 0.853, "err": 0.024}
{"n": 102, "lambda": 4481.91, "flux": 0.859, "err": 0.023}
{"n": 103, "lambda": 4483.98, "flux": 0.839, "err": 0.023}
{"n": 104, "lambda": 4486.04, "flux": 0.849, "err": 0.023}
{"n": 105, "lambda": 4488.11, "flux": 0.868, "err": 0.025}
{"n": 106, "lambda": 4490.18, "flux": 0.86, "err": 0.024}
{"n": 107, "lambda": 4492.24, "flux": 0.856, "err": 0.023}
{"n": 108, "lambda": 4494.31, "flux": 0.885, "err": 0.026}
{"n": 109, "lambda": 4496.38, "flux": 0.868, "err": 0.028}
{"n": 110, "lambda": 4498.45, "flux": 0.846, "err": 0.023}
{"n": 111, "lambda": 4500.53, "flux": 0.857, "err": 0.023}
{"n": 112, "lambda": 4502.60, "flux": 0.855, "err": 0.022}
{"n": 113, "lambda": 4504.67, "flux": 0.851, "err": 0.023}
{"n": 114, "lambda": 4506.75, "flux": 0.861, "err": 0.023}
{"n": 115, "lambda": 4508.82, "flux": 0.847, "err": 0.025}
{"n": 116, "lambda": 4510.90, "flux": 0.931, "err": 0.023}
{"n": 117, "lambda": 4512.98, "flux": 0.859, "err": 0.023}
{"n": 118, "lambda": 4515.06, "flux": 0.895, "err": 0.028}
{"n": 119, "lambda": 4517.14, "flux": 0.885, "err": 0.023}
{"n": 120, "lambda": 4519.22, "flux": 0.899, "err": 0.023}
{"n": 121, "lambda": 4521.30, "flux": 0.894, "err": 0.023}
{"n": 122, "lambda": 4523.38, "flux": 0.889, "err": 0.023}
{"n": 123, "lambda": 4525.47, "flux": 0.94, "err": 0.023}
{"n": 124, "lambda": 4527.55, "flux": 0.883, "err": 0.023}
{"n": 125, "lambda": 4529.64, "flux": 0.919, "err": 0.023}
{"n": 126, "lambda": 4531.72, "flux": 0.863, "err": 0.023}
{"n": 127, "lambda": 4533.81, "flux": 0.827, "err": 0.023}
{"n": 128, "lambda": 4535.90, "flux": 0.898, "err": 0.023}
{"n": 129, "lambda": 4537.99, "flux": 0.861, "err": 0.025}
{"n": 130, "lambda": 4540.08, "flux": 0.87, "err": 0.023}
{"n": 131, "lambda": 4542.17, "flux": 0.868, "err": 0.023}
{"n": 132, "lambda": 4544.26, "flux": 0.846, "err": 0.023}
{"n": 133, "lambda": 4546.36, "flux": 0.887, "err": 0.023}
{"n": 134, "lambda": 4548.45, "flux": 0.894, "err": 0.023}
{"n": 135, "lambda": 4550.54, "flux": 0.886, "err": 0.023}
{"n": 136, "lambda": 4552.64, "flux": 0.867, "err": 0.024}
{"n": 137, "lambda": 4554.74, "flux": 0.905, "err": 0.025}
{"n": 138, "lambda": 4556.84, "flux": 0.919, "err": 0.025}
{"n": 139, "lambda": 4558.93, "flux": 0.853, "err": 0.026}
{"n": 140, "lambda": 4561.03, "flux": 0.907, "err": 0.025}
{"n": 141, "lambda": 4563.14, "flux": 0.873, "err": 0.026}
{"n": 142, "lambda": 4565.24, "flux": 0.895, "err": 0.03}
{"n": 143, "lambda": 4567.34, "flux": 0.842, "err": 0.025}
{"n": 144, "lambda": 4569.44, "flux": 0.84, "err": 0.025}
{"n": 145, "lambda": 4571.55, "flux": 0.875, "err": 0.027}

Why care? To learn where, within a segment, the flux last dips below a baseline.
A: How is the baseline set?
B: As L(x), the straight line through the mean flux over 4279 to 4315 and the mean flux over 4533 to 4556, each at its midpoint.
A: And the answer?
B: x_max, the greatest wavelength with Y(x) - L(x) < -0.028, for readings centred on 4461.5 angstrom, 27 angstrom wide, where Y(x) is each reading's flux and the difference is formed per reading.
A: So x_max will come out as 4473.66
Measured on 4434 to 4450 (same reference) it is 4449.01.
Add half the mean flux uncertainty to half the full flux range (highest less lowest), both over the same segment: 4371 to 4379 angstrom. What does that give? 0.056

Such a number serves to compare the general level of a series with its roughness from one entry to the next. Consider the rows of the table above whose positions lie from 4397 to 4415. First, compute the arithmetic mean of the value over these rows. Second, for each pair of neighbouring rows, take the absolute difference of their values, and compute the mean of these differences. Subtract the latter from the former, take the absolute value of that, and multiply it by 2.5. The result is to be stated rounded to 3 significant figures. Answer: 1.95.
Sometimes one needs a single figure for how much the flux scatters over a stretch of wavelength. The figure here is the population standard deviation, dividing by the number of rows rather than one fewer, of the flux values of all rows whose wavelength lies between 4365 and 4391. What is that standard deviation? 0.0427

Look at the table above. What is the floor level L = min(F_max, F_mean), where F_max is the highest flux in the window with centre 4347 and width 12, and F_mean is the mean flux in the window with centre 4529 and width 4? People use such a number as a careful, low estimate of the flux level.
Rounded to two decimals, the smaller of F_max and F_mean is 0.90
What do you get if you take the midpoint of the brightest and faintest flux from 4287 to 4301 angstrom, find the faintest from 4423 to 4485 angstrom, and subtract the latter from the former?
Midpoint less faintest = 0.14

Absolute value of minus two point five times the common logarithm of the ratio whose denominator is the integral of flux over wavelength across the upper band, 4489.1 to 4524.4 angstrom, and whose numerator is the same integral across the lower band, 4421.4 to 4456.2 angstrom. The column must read 0.12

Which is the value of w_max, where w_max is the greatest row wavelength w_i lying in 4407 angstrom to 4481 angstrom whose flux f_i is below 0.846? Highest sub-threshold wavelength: 4477.79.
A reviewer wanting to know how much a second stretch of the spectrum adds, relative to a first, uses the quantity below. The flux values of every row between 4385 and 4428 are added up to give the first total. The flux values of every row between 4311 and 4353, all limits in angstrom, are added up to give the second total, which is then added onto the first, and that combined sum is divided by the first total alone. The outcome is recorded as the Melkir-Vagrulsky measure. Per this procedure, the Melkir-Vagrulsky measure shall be 2.2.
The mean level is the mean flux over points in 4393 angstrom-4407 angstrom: 0.83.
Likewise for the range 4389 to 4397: 0.86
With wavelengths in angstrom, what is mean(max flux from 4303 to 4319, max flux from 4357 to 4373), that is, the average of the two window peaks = 0.98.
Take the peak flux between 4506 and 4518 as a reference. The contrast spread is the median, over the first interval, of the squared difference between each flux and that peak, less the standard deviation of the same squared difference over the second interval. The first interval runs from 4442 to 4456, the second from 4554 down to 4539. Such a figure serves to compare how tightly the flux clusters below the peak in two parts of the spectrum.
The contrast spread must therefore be 0.015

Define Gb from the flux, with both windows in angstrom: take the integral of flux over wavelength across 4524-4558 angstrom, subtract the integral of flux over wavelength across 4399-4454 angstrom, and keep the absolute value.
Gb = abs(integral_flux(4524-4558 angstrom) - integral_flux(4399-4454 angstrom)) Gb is 14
